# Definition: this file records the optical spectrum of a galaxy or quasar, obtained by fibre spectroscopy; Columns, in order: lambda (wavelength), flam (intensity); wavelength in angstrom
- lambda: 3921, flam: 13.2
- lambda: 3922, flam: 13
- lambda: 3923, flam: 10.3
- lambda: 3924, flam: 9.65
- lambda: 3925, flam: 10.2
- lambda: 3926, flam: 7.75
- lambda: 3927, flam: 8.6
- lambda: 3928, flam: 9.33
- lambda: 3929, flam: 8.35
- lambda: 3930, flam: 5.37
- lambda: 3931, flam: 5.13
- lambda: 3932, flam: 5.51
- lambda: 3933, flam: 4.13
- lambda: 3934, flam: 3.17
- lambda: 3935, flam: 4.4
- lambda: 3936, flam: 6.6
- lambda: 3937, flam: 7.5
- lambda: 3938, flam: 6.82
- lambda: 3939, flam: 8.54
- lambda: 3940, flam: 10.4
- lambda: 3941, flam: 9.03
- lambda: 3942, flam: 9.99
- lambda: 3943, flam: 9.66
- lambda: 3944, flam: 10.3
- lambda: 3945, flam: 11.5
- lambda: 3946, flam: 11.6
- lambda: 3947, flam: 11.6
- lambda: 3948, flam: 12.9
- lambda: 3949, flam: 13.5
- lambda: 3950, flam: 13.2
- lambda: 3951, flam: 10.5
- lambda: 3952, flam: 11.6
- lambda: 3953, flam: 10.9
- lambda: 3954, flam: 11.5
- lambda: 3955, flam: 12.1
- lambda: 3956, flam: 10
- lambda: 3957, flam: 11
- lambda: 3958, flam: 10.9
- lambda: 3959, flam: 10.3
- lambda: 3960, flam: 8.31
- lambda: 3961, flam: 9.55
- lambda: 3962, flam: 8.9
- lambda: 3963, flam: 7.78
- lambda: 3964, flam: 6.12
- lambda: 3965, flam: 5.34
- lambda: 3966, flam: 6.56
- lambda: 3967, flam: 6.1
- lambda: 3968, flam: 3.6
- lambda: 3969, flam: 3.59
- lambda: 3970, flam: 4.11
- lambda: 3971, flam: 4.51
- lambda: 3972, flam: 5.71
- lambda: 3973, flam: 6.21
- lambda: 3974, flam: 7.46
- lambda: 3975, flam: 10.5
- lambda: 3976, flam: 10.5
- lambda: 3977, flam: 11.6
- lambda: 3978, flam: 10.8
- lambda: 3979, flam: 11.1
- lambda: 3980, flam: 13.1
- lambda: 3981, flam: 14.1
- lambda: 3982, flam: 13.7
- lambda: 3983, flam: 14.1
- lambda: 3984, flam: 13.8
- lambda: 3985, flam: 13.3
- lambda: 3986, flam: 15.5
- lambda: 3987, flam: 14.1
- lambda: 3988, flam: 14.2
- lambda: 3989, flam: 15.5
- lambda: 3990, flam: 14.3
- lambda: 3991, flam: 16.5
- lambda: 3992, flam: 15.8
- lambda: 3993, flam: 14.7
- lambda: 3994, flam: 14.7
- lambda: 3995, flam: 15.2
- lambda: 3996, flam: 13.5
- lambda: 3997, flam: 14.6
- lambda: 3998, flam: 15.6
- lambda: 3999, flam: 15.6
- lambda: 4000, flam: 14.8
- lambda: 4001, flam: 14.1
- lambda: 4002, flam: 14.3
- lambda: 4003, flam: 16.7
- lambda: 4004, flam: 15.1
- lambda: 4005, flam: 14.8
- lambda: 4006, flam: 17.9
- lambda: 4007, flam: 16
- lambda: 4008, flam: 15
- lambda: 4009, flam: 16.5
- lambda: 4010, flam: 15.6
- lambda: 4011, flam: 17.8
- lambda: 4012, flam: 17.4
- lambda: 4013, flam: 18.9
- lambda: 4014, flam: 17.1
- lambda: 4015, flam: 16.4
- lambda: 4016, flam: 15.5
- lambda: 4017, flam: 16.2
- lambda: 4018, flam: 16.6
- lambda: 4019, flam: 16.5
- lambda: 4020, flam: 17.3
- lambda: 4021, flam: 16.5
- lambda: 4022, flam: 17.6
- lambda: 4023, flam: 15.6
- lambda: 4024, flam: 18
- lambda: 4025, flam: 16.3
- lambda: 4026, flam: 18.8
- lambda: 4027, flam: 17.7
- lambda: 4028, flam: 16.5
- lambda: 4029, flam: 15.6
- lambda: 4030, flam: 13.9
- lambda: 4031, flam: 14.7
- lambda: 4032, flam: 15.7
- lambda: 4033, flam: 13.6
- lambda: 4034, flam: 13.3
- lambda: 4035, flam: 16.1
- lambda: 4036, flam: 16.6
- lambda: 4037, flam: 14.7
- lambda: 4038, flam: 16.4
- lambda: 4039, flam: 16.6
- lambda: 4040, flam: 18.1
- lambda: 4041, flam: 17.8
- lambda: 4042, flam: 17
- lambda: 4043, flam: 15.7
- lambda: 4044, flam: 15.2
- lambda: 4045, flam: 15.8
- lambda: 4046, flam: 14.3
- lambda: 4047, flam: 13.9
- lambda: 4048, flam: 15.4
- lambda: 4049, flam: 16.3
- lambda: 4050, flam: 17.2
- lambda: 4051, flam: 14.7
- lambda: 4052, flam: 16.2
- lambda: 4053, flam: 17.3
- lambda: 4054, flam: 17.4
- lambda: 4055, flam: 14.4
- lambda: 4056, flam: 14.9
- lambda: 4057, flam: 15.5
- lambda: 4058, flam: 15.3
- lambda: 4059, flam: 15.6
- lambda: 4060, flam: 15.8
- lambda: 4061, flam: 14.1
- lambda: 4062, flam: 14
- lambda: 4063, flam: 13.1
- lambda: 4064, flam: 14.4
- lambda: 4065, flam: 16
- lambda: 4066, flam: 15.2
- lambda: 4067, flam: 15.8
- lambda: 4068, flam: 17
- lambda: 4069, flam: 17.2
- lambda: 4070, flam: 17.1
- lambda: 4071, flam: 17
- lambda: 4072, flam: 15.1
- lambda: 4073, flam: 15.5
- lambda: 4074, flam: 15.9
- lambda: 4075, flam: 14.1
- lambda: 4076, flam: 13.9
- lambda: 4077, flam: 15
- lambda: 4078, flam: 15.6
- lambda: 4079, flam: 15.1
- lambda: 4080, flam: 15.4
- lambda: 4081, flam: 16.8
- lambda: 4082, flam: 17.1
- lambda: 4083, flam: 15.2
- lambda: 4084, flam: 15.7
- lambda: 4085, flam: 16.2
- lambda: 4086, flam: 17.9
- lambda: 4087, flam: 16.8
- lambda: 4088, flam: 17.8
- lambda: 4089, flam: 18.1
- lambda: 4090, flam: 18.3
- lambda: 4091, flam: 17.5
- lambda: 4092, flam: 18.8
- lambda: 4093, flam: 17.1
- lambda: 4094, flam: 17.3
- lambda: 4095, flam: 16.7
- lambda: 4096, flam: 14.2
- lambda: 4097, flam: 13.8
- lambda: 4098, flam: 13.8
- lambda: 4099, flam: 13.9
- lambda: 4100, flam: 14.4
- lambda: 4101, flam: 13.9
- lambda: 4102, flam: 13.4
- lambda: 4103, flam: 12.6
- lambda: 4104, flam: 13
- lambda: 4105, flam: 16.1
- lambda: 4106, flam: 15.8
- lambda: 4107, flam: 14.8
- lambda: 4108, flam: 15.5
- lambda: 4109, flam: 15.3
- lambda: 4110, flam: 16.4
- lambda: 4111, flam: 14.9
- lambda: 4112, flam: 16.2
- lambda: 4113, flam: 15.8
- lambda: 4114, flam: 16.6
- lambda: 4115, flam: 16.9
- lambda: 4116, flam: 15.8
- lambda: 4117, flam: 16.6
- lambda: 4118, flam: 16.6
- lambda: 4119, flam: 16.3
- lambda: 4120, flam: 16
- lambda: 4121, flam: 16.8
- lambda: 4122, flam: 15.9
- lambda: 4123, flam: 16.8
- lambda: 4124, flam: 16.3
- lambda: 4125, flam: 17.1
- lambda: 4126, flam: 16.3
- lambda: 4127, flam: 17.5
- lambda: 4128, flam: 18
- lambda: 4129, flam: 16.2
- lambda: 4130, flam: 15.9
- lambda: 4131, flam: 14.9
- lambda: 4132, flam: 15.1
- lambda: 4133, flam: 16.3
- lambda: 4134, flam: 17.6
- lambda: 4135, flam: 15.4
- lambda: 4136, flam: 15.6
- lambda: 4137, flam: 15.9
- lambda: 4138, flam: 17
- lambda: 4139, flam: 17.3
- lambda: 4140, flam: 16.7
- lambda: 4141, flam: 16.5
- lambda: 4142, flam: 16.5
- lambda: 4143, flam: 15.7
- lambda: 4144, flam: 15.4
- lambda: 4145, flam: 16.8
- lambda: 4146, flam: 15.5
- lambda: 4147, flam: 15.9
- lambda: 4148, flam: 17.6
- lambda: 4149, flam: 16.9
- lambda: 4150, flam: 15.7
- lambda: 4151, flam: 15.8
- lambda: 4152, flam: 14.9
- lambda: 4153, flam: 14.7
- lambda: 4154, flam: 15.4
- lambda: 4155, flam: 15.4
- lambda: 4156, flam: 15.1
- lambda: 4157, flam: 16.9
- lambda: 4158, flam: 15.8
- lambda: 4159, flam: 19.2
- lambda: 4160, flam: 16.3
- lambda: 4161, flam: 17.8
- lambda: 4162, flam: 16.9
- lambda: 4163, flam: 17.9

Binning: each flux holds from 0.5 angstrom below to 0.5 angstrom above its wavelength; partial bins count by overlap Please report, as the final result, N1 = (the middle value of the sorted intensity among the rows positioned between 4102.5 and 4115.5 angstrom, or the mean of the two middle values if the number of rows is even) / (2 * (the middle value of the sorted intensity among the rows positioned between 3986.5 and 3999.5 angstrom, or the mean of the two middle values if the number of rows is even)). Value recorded 0.54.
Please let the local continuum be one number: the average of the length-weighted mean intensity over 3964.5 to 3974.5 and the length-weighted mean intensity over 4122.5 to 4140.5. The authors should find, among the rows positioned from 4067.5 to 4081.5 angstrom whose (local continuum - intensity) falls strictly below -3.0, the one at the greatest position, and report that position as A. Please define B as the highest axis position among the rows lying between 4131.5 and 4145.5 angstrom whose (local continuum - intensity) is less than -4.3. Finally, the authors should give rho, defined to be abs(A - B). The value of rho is 64 angstrom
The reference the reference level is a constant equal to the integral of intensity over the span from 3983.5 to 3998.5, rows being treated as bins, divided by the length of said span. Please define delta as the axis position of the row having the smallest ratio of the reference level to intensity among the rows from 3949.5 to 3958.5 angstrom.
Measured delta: 3950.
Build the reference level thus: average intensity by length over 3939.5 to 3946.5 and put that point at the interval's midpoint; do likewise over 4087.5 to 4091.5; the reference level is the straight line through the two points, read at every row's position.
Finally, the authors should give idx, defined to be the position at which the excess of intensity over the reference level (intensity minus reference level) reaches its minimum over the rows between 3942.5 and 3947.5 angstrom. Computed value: 3943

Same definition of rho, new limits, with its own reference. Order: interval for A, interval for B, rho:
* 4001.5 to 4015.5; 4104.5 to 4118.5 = 103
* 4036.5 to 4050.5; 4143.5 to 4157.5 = 107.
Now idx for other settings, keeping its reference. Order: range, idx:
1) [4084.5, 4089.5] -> 4085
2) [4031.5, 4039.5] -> 4034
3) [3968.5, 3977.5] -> 3969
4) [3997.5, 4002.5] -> 4001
